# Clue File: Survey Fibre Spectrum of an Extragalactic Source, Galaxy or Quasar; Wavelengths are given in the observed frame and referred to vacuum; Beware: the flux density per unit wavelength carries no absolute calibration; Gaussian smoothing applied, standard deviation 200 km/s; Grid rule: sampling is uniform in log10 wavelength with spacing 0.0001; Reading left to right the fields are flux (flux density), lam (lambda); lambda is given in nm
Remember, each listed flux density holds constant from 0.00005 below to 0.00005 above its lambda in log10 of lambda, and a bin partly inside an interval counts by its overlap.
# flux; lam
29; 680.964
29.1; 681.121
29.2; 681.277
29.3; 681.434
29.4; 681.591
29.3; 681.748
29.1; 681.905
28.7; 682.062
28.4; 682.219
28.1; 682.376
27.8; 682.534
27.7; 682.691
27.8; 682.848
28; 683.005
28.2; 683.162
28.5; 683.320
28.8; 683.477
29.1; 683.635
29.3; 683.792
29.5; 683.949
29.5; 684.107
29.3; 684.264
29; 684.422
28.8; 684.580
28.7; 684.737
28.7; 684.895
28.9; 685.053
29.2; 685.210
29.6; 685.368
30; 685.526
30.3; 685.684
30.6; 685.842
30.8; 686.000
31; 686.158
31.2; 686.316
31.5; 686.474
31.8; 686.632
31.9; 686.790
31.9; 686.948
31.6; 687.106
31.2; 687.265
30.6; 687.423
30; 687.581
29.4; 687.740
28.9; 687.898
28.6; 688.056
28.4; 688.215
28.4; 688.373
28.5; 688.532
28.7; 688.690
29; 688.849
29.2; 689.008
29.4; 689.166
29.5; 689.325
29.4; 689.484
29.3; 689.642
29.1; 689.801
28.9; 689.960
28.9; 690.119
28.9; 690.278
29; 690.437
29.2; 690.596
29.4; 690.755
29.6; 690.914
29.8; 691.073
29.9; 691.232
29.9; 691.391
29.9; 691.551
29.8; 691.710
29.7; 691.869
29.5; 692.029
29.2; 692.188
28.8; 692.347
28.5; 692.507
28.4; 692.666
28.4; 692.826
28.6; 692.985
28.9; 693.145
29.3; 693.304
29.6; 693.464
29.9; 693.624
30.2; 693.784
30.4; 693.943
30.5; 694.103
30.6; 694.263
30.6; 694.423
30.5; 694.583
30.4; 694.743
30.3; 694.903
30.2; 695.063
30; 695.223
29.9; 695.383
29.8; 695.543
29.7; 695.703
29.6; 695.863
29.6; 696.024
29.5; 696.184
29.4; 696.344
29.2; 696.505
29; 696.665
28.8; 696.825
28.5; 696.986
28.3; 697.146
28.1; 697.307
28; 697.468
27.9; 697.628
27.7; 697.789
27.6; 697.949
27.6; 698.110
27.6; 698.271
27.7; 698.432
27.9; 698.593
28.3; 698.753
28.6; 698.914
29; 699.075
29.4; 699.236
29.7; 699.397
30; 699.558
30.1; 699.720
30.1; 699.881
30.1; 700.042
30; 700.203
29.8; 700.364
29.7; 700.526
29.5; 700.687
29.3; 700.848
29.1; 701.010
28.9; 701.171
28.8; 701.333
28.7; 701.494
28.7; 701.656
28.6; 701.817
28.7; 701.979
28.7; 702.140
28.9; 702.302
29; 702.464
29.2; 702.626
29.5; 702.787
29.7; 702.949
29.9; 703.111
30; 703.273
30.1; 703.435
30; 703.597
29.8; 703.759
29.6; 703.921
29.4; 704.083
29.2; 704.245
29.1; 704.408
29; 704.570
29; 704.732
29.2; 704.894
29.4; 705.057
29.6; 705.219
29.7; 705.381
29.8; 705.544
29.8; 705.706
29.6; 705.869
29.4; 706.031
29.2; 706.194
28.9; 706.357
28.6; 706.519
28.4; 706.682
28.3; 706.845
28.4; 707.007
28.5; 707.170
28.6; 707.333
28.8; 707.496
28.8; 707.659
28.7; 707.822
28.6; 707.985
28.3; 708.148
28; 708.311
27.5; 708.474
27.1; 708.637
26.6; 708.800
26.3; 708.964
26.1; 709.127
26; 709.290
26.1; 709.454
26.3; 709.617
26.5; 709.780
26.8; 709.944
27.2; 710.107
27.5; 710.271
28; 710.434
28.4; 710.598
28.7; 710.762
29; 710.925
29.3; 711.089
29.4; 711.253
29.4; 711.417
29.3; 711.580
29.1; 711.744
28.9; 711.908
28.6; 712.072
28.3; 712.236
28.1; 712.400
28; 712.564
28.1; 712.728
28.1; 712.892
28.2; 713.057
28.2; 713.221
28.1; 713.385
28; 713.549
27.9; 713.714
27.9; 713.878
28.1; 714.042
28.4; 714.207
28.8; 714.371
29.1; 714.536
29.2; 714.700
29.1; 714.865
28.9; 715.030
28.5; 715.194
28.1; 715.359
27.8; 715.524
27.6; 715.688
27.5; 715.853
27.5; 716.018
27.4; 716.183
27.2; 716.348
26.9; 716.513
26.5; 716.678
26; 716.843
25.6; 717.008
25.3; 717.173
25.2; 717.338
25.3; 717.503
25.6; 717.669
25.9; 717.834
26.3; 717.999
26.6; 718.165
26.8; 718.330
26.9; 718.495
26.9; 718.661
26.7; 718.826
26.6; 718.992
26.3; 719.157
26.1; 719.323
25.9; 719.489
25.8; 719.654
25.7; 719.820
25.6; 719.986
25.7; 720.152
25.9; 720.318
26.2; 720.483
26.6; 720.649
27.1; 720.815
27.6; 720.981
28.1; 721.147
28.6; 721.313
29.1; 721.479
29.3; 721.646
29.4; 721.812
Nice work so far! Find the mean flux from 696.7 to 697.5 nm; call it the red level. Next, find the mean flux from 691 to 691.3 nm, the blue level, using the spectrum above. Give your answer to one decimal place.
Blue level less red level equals 1.5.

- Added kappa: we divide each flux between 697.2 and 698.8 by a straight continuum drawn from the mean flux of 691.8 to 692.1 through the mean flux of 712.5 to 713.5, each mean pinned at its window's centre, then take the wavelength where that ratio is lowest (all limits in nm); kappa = 697.949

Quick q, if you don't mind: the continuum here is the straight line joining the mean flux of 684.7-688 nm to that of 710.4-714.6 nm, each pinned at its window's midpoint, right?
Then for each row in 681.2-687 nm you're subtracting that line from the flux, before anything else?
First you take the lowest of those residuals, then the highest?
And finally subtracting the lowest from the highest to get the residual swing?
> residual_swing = 4.5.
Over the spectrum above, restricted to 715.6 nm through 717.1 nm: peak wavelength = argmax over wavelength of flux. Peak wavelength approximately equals 715.688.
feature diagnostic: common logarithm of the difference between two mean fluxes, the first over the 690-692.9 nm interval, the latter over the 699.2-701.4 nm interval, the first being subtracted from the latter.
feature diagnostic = -0.5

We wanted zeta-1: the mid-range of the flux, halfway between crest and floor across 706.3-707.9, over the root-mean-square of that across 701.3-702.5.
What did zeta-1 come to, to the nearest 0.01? 0.99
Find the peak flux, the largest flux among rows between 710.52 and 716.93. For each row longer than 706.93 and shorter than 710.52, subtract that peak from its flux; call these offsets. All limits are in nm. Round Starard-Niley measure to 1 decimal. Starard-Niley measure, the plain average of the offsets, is -1.9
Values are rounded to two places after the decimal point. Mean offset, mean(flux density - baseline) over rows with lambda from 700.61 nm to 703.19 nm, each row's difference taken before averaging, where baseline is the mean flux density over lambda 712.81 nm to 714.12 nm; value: 1.01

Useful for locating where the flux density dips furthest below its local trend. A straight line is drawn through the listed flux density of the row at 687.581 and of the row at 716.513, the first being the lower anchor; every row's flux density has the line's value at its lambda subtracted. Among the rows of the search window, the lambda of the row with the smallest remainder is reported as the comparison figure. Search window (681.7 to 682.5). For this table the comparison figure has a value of 682.376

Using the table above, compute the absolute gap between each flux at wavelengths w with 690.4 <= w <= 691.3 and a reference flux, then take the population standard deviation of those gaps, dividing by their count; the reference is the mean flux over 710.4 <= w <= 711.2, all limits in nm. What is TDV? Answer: 0.32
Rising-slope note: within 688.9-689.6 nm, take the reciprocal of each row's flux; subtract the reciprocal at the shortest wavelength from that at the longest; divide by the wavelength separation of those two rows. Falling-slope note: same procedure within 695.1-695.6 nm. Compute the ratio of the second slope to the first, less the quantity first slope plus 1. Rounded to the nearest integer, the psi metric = -2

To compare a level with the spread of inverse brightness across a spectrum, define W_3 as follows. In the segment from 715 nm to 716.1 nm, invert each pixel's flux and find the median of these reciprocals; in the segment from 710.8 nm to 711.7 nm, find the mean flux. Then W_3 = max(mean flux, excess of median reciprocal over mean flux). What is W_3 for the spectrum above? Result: 29.3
